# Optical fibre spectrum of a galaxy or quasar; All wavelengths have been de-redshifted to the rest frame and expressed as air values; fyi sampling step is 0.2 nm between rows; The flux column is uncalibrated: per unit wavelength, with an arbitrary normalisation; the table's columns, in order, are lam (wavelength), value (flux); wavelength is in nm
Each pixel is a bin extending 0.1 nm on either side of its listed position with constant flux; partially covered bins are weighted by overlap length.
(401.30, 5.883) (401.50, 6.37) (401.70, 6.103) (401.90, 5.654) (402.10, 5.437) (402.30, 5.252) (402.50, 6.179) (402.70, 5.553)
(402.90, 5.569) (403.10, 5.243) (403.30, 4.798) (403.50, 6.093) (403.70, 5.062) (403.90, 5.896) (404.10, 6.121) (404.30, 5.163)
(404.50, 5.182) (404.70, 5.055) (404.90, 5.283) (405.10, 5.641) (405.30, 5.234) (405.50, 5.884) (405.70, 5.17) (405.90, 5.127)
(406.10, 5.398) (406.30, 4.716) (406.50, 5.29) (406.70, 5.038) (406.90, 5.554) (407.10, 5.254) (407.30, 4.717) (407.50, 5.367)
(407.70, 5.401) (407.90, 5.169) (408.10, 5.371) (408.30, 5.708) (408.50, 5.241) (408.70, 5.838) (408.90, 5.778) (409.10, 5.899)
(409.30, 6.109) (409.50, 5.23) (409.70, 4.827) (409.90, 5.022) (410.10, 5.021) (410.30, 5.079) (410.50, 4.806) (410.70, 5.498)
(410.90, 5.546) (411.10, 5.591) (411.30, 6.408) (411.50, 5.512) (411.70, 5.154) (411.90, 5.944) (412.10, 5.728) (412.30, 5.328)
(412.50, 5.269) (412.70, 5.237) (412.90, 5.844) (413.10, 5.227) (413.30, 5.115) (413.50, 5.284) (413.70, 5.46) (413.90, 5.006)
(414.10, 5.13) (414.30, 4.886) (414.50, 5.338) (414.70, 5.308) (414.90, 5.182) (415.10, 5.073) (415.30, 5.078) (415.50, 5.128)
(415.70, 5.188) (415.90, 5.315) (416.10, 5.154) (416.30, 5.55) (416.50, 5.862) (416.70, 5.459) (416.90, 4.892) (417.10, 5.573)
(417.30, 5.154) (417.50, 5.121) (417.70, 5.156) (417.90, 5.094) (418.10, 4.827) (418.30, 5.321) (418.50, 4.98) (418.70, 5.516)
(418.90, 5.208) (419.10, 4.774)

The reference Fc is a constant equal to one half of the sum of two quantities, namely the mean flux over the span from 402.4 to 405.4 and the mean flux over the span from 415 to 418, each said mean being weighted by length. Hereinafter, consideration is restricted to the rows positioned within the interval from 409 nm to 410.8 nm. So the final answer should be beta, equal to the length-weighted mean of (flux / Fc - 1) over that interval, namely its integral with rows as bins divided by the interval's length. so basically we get -0.02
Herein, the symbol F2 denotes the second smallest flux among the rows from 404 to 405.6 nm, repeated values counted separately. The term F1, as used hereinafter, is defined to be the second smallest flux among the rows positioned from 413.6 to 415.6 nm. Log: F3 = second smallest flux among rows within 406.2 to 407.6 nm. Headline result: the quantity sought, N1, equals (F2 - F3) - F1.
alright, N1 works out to -4.56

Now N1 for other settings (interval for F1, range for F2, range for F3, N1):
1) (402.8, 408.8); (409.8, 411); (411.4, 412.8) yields -4.93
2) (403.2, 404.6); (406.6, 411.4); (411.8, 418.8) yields -5.14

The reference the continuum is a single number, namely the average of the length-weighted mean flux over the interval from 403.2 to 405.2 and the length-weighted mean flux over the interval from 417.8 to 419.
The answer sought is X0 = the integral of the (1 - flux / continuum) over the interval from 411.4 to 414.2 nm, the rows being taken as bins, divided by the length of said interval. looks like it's -0.015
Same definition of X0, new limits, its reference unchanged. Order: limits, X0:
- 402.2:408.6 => -0.014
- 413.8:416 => 0.027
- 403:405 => -0.018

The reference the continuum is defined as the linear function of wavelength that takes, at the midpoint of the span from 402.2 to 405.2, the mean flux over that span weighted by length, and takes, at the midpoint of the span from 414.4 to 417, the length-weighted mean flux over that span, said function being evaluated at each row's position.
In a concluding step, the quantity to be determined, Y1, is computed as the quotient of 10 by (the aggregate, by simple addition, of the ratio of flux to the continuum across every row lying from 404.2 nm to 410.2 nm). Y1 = 0.3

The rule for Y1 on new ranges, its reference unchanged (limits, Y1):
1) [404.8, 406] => 1.7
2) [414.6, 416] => 1.5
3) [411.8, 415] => 0.6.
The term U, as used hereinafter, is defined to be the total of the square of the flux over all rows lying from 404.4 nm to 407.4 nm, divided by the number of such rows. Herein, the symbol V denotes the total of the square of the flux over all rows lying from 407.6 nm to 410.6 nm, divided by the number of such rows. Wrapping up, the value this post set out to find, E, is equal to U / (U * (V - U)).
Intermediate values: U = 27.5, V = 29.0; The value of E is 0.7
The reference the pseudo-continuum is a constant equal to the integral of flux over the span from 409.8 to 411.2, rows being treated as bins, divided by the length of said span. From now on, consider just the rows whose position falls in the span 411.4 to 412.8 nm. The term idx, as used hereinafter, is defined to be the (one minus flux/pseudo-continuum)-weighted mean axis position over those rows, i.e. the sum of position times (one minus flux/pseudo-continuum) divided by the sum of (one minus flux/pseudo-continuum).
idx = 411.95 nm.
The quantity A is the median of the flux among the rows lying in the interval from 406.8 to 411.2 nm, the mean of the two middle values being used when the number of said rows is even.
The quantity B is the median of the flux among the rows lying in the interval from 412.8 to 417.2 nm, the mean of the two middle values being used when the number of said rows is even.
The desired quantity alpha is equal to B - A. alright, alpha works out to -0.16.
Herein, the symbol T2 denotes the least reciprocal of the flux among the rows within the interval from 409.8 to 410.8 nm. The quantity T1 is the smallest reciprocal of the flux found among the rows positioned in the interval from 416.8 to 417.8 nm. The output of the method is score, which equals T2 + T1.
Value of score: 0.3613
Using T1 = 0.179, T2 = 0.182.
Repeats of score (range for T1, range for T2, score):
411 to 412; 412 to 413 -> 0.3272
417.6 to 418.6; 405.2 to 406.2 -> 0.3579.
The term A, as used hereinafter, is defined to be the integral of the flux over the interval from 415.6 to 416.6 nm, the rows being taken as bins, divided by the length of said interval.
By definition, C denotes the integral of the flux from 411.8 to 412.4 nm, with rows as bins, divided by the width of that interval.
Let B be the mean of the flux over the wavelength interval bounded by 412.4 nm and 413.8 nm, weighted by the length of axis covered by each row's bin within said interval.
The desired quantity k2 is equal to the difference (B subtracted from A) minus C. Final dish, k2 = -5.6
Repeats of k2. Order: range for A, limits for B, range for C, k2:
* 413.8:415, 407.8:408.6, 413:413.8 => -5.5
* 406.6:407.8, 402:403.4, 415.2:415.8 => -5.3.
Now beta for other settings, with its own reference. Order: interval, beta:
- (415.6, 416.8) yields 0.01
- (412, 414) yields 0.00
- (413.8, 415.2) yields -0.04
